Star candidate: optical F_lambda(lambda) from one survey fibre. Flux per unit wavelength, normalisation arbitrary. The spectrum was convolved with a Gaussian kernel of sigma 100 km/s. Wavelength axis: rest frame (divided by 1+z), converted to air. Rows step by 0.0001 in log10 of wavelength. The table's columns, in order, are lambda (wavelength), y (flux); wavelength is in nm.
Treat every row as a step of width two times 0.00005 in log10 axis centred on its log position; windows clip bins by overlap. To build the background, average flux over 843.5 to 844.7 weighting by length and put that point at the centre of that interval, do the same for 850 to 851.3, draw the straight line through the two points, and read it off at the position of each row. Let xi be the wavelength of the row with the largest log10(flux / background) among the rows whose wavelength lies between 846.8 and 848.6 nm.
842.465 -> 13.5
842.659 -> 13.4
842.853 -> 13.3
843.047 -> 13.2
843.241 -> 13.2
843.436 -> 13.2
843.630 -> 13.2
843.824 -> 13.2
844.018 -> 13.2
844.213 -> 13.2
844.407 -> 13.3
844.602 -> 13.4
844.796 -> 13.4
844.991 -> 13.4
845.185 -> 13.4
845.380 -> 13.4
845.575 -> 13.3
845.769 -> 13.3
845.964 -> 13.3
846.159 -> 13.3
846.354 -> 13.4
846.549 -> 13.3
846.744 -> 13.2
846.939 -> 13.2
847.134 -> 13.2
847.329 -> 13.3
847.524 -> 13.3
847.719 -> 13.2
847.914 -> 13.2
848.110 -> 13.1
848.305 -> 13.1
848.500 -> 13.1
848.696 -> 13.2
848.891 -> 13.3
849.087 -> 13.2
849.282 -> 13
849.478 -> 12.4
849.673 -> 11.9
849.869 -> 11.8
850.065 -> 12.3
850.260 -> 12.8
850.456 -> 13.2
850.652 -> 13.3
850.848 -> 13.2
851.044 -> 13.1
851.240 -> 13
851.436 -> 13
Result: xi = 847.524 nm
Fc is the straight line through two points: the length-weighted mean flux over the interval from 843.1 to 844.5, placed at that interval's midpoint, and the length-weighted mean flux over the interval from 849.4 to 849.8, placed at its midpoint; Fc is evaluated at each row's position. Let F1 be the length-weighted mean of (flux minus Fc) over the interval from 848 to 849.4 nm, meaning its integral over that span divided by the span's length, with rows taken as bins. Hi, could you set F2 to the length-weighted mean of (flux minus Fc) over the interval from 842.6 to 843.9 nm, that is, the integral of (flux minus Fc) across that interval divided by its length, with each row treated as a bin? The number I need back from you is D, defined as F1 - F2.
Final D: 0.9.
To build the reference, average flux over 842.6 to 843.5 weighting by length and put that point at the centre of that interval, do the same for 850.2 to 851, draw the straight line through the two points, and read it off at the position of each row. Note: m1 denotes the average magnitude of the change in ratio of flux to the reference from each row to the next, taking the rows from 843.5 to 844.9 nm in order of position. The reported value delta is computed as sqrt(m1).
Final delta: 0.05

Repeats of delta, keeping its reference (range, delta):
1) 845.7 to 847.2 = 0.06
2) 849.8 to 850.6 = 0.19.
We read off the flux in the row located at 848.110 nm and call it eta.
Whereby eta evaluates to 13.1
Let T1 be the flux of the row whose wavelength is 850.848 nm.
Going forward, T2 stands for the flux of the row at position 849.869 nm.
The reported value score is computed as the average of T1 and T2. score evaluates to 12.5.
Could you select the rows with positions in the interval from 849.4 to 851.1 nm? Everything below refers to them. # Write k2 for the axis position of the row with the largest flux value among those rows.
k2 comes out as 850.652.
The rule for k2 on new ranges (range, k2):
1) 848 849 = 848.891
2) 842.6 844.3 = 842.659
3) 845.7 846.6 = 846.354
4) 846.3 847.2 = 846.354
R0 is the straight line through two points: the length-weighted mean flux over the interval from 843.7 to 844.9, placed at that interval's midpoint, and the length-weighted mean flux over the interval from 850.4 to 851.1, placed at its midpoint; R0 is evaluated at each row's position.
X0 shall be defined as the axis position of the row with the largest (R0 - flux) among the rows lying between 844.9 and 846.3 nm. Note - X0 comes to 845.575 nm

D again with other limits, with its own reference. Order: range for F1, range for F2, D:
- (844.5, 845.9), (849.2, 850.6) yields 0.0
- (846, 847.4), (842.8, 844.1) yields 0.7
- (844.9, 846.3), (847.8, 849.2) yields -0.4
